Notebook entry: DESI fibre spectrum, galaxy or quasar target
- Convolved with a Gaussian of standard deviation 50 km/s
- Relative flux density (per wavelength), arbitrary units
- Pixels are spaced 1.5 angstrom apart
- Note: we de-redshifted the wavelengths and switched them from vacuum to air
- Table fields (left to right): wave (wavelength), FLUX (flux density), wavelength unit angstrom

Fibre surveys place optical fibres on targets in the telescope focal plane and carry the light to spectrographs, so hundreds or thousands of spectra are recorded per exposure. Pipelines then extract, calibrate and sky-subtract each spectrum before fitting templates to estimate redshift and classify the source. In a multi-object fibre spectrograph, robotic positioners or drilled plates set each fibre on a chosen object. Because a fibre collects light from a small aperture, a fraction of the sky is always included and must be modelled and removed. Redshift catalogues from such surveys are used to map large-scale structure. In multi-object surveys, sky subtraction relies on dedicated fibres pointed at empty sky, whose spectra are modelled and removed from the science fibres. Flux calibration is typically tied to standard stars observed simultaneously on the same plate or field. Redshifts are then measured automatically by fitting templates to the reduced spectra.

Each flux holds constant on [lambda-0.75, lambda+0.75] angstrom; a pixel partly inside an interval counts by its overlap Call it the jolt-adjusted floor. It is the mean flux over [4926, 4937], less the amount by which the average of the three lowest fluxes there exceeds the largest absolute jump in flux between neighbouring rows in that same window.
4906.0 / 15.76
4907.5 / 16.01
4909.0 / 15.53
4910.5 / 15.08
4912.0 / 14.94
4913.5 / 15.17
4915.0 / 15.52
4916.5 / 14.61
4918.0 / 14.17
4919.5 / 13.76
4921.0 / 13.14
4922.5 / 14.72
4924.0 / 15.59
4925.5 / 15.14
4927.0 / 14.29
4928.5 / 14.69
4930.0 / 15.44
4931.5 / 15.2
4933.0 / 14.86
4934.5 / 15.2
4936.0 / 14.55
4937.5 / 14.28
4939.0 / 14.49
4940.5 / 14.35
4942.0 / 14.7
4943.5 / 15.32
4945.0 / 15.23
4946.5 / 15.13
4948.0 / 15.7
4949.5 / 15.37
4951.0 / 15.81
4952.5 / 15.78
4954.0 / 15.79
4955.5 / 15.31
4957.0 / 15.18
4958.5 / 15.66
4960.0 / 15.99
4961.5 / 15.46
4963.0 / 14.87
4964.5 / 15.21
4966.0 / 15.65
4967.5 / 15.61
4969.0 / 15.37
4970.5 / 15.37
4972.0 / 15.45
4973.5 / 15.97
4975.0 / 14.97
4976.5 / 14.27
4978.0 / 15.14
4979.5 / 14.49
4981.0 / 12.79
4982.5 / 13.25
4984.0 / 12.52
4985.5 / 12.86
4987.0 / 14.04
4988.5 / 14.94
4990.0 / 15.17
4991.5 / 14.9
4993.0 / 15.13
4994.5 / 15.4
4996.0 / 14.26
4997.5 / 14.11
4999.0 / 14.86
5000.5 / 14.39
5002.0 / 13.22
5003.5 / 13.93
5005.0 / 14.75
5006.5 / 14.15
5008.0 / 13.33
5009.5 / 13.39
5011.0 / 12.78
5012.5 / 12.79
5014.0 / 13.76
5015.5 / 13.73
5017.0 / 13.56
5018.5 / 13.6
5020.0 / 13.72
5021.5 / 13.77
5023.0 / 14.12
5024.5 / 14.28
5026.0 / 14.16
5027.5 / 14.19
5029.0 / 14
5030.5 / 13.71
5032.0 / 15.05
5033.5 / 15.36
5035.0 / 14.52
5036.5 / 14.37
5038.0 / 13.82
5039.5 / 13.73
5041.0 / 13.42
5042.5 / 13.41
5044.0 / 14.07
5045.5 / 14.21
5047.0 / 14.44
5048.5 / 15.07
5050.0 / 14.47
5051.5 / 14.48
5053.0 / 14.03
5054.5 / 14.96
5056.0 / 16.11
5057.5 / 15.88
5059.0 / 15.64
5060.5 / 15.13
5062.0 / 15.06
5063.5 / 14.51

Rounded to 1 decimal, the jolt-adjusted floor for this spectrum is 1.1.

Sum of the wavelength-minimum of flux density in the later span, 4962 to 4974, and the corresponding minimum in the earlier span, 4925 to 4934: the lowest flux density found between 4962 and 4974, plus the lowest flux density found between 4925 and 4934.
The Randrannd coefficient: 29.2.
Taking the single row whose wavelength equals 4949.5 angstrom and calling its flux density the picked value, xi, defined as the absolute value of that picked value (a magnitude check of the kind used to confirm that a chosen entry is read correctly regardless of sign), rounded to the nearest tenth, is 15.4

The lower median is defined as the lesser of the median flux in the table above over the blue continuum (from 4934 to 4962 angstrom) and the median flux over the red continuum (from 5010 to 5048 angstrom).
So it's 13.8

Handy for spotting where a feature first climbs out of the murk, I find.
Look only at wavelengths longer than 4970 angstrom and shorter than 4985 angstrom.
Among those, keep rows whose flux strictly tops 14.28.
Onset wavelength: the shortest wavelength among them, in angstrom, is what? 4970.5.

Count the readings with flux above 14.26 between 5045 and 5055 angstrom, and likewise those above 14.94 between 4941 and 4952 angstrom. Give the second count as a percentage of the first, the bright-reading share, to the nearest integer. 120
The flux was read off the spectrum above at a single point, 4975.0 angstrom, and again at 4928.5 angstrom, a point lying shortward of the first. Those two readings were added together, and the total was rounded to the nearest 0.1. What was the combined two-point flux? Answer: 29.7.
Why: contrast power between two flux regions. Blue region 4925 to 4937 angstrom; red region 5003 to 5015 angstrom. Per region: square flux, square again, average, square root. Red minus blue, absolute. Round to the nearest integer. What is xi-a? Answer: 37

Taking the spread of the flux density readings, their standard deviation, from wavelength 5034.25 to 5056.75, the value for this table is 0.7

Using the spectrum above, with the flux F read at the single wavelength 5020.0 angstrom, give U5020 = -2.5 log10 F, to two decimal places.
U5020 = -2.84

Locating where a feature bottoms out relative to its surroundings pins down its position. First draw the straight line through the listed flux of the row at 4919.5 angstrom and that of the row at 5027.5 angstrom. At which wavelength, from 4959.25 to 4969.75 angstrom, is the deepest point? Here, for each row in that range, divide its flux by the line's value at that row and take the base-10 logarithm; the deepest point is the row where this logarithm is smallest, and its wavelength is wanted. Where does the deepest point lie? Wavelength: 4963.0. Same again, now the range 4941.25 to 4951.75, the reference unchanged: 4942.0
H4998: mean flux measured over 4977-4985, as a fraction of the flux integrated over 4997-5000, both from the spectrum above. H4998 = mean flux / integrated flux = 0.31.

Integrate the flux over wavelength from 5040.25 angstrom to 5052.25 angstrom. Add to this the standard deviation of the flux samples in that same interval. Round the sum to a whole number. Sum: 171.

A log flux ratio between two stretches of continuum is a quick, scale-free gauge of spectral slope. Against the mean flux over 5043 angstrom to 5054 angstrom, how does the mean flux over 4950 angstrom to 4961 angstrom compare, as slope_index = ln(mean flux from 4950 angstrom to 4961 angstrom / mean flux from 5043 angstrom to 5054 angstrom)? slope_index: 0.083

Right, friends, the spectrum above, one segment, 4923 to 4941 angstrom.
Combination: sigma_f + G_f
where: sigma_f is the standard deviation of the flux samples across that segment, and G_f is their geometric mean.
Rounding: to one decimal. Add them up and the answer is 15.3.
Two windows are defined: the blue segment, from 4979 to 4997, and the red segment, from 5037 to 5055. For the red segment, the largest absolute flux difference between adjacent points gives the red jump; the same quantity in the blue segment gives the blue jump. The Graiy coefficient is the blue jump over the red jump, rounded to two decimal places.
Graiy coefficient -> 1.83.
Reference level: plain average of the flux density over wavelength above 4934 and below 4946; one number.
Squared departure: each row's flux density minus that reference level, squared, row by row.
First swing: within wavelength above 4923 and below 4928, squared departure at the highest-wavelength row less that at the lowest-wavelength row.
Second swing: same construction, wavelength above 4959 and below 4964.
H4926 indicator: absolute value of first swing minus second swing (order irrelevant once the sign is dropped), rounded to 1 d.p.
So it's 1.0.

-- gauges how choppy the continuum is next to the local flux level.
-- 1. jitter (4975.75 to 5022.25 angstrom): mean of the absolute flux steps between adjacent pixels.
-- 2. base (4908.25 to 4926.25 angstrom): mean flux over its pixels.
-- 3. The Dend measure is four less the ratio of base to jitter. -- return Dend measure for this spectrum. -23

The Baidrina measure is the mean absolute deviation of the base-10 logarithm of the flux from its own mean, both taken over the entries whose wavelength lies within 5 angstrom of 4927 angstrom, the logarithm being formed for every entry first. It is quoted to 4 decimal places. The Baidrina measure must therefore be 0.0110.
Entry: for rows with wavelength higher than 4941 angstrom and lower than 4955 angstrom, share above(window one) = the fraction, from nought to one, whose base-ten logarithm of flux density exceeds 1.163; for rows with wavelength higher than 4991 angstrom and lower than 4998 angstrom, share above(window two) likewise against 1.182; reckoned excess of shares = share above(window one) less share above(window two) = 0.80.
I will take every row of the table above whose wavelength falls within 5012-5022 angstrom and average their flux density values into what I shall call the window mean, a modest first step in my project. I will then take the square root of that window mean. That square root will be 3.68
